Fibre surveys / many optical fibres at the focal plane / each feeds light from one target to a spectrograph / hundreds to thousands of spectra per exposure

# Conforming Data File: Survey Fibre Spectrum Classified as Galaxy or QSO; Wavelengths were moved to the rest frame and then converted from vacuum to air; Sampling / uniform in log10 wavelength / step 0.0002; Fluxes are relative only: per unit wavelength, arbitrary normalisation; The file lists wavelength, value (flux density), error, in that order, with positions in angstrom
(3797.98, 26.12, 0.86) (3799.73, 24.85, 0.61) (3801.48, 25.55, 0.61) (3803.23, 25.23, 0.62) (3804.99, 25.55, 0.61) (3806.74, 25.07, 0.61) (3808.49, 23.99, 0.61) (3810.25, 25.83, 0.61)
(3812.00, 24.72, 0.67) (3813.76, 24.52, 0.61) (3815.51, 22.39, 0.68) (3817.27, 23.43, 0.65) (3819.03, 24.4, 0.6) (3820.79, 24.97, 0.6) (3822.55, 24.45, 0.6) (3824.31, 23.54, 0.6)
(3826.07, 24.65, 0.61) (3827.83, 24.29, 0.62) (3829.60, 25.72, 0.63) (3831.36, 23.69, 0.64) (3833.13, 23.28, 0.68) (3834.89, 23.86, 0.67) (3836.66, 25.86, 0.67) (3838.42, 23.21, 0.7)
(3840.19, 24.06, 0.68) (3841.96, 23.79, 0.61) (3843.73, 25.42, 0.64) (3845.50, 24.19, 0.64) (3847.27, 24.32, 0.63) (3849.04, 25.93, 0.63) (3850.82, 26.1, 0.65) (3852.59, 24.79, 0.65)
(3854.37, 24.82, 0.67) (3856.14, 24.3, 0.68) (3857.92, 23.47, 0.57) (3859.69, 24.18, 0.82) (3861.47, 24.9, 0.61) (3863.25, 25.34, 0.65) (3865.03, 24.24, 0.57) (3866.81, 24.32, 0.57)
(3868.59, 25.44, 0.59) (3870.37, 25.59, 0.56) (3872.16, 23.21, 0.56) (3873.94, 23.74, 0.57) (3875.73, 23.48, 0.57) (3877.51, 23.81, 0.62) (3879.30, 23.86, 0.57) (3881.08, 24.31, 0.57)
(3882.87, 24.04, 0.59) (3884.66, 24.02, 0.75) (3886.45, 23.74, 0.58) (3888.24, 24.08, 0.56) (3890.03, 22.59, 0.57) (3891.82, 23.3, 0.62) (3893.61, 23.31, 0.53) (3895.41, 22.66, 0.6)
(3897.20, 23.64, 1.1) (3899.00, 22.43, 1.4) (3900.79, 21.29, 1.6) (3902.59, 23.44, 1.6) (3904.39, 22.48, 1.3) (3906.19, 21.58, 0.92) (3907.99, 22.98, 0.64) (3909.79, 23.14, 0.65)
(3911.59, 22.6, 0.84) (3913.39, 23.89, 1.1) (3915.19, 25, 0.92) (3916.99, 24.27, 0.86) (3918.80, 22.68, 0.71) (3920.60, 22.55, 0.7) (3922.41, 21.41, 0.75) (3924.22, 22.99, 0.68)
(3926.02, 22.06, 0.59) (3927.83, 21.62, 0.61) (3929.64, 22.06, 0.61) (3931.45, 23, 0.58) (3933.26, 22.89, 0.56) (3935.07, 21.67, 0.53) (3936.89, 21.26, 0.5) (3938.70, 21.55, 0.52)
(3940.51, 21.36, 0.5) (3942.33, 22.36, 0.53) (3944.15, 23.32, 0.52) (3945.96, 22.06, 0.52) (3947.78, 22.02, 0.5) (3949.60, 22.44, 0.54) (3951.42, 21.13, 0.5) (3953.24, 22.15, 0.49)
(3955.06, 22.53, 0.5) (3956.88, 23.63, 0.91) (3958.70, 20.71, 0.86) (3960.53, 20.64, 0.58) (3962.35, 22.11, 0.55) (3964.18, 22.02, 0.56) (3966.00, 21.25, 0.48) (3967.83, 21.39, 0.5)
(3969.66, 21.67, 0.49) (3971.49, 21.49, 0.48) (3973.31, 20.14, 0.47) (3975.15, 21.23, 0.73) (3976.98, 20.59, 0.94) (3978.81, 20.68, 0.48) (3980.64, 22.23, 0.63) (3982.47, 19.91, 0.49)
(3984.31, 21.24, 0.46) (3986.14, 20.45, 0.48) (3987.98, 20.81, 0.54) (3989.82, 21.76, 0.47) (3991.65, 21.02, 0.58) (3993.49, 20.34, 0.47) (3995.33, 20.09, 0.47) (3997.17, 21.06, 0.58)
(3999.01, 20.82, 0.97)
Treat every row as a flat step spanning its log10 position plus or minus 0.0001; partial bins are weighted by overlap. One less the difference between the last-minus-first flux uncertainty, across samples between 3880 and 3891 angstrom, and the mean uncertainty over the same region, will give 1.60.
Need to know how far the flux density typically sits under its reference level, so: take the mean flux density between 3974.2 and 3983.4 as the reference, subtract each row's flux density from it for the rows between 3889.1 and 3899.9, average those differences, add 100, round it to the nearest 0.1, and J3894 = 97.9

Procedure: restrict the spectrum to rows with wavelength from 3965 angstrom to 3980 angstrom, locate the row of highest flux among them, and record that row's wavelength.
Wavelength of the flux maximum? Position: 3969.66 angstrom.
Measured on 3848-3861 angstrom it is 3850.82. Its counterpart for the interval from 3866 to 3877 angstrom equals 3870.37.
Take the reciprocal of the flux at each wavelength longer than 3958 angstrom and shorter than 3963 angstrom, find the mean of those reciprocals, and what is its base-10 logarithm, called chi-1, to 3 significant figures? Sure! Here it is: -1.32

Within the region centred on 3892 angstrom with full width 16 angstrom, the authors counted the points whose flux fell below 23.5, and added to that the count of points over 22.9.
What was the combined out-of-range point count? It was 11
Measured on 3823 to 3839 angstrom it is 11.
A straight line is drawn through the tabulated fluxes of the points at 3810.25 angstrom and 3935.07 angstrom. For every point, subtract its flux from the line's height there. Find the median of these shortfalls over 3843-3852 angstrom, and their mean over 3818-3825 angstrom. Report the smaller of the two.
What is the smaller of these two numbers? -0.71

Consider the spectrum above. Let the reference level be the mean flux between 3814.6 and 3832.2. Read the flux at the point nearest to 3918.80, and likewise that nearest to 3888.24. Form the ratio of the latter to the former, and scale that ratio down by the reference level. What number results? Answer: 0.044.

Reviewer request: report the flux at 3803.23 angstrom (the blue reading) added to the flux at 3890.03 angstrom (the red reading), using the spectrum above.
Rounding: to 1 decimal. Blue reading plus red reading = 47.8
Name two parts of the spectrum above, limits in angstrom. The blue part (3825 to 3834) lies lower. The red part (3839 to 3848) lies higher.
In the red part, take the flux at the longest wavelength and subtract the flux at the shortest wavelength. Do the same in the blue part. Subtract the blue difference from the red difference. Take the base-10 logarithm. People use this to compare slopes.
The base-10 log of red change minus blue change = 0.21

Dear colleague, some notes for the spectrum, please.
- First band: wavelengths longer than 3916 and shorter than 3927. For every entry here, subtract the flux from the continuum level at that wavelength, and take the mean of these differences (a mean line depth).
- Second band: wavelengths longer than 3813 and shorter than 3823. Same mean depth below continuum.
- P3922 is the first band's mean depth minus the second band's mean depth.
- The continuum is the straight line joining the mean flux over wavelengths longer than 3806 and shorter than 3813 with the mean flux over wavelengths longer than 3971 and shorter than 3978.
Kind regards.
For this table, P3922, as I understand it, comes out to -1.2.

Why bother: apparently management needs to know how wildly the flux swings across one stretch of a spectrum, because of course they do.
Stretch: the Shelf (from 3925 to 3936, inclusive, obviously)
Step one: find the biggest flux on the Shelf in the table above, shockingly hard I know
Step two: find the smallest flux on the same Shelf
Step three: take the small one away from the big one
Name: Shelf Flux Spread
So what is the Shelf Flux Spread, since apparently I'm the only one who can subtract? 1.4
